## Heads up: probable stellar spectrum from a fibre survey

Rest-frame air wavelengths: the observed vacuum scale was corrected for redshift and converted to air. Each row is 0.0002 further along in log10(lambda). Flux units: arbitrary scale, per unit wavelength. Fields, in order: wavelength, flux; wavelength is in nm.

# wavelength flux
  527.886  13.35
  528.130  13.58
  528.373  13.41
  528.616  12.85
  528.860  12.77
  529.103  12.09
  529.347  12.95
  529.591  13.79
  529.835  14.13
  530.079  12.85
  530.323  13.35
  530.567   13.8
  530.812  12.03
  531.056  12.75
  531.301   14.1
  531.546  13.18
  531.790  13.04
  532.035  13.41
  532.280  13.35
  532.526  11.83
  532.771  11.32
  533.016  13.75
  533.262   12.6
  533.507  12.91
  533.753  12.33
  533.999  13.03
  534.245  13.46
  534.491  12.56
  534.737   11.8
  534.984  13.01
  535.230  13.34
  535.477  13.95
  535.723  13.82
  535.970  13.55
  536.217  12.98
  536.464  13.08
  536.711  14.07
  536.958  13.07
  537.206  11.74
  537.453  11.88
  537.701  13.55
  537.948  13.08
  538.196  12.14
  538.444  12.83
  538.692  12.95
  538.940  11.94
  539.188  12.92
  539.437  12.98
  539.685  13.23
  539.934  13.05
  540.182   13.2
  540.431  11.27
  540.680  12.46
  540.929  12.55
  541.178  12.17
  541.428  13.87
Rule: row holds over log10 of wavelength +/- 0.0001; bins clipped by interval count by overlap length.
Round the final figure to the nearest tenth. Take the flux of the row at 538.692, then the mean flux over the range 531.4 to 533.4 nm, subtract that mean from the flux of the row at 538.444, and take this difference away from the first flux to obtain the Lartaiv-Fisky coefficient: 12.9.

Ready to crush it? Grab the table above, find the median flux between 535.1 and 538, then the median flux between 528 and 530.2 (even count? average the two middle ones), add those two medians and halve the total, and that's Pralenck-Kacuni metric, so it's 13.08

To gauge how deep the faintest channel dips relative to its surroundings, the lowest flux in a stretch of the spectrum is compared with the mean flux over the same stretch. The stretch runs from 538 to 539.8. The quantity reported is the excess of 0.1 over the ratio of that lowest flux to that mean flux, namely -0.84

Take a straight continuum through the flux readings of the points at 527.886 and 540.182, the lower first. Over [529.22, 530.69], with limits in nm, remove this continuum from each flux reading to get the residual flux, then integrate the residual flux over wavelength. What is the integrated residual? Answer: 0.2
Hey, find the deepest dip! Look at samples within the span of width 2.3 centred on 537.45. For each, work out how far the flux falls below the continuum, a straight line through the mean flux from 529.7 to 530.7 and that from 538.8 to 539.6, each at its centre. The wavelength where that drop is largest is 537.206 nm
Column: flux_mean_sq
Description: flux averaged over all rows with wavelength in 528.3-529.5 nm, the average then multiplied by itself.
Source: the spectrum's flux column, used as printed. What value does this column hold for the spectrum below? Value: 164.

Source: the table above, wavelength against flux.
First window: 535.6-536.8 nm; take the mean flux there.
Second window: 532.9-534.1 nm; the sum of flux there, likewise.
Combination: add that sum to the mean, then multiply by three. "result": 234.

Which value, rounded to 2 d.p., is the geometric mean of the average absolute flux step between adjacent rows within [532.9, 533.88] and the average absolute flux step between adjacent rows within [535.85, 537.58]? 0.68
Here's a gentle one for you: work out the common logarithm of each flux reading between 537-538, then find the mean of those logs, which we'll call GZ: 1.098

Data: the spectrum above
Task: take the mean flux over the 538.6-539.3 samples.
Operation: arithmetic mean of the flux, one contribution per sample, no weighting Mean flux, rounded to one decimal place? 12.6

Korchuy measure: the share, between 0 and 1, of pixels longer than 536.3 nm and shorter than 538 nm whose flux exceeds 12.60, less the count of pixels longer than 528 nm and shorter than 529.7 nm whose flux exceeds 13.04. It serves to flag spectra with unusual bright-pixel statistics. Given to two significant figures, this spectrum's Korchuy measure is -2.3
